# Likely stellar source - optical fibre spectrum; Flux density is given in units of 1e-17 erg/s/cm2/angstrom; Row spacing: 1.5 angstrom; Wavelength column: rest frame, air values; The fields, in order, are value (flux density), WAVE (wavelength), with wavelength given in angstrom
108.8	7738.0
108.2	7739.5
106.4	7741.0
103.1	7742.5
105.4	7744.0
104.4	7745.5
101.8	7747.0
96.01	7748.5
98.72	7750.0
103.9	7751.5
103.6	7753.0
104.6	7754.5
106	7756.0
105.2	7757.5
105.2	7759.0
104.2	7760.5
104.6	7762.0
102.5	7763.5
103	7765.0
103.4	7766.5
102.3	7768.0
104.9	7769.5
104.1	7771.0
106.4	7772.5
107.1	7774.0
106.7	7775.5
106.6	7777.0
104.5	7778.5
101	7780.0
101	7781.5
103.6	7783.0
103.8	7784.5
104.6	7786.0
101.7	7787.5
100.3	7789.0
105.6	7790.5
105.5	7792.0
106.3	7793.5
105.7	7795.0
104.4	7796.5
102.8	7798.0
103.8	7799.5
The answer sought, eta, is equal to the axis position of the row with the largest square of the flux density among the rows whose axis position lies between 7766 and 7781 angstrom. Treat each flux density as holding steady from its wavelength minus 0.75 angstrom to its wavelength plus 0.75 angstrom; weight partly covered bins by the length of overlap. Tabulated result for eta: 7774.0 angstrom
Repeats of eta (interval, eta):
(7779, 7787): 7786.0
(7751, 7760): 7756.0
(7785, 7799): 7793.5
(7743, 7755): 7744.0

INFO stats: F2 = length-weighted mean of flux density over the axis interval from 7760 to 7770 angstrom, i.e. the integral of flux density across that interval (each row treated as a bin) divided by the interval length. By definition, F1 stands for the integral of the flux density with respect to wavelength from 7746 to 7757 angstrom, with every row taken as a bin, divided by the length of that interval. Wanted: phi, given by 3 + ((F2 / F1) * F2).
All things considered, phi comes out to 108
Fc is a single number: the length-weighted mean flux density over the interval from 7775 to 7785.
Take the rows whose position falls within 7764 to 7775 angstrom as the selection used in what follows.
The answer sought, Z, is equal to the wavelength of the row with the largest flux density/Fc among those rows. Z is 7774.0 angstrom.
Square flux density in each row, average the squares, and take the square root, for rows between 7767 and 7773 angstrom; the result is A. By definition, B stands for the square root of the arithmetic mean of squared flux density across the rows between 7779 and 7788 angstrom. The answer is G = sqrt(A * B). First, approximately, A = 104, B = 103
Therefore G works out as 104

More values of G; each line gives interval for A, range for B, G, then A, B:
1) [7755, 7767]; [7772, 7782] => 105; 104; 105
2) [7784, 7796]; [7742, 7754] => 103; 104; 102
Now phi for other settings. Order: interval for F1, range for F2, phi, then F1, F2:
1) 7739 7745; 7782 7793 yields 105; 106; 104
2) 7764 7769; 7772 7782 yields 110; 103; 105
